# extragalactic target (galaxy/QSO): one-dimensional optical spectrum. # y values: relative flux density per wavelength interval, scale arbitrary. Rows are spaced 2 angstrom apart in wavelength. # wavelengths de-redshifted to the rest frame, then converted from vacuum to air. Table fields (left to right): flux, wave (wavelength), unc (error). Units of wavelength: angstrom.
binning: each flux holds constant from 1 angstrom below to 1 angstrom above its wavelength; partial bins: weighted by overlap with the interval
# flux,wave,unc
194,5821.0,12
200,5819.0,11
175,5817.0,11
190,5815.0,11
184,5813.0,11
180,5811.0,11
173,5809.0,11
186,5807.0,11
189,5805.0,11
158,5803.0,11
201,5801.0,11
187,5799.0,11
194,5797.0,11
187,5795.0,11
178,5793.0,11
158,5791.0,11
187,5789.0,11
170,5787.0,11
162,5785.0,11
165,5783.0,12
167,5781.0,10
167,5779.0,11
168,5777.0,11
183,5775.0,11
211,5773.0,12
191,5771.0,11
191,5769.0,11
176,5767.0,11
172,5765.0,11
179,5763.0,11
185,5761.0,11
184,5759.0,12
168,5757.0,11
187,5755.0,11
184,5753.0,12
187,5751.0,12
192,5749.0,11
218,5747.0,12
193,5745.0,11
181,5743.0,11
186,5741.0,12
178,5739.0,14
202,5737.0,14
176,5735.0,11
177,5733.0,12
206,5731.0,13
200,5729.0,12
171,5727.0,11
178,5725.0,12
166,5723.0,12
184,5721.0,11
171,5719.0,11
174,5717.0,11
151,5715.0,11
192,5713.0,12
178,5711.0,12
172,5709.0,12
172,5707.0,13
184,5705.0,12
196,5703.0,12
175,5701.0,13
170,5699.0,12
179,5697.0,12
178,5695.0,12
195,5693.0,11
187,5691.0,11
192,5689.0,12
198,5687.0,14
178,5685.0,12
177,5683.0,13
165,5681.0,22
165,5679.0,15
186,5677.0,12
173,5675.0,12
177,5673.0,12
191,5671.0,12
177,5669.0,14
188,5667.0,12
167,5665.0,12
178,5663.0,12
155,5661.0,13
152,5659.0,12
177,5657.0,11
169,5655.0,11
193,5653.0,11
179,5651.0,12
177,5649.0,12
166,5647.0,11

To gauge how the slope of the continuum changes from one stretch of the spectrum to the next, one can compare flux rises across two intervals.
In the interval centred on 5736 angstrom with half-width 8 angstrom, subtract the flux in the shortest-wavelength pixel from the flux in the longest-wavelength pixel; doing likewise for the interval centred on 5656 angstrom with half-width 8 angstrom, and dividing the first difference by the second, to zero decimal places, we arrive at -19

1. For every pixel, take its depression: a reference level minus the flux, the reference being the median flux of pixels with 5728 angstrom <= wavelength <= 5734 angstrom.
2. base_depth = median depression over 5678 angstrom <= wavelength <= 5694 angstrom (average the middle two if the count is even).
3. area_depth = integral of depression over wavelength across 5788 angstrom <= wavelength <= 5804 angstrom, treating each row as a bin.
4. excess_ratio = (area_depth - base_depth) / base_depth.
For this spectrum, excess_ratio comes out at 16.1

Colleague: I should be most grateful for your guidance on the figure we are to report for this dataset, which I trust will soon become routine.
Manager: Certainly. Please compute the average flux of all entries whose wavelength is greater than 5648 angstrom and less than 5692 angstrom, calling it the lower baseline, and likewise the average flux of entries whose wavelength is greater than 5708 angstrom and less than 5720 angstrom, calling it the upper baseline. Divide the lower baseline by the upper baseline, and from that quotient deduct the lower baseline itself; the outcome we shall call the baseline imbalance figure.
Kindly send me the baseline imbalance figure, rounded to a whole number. -176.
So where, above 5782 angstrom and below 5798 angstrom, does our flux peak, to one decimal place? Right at 5797.0 angstrom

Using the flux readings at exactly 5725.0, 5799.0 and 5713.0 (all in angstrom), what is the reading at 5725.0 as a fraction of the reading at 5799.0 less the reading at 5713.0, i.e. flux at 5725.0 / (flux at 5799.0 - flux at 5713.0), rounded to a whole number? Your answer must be -36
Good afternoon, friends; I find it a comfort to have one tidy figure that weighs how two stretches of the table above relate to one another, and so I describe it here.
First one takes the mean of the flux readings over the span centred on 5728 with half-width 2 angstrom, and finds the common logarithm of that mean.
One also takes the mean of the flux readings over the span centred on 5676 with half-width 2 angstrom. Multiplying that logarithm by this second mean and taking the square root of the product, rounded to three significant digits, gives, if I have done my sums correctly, 20.2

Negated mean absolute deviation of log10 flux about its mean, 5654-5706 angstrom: -0.0218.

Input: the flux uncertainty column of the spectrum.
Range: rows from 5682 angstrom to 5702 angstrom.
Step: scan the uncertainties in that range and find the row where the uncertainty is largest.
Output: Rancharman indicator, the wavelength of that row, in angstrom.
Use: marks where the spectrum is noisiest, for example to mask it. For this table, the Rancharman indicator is 5687.0 angstrom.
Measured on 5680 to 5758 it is 5681.0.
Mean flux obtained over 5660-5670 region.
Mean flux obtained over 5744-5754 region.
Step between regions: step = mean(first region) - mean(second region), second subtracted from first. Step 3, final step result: -22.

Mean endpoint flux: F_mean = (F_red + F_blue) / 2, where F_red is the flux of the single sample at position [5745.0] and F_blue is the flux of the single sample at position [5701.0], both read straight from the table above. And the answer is 184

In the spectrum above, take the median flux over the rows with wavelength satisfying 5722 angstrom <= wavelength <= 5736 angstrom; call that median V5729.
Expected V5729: 177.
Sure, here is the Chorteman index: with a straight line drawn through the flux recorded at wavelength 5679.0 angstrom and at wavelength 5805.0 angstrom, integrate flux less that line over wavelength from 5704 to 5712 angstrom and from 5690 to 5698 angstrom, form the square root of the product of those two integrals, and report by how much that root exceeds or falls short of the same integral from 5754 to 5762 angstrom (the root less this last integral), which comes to 73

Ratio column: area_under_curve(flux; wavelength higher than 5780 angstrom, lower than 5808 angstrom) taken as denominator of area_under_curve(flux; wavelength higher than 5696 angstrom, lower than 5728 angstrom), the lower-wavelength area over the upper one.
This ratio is 1.1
